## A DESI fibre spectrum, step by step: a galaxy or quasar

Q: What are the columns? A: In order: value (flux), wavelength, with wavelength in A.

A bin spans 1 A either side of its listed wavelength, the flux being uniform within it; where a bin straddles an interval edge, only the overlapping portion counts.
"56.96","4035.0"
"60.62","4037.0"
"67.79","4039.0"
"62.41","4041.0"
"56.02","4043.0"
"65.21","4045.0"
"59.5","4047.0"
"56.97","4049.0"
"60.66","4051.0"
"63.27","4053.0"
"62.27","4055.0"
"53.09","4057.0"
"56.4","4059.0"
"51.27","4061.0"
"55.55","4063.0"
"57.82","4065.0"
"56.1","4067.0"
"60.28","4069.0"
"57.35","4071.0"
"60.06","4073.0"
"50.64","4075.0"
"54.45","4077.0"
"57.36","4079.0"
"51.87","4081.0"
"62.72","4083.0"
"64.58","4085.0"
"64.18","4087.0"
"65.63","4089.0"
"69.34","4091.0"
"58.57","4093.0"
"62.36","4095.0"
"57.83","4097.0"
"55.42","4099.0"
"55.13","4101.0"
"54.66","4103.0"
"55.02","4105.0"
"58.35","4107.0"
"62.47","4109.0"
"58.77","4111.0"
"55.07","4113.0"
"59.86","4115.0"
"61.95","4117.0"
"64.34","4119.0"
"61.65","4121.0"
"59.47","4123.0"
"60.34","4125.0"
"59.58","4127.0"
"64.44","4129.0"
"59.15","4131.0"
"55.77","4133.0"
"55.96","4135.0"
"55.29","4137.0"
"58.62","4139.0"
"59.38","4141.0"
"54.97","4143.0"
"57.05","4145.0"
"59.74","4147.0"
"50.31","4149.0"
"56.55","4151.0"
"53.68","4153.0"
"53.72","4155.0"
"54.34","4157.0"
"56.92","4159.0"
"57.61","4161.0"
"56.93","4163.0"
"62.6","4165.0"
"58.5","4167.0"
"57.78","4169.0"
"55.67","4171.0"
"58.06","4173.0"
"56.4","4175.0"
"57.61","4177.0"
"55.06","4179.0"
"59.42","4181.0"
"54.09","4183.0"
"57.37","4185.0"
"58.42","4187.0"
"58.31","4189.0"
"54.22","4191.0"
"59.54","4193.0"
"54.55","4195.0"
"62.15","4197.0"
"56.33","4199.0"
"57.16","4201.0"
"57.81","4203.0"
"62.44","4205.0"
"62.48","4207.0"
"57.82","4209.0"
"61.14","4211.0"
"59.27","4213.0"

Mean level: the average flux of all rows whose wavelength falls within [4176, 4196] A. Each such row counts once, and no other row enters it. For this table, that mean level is 56.9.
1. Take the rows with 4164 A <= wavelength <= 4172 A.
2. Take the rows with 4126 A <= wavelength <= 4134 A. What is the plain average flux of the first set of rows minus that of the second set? -1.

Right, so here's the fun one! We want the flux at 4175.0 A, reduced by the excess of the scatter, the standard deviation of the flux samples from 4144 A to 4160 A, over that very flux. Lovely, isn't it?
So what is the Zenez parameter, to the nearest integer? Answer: 110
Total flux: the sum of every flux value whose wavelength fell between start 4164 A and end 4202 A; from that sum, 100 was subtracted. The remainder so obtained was 993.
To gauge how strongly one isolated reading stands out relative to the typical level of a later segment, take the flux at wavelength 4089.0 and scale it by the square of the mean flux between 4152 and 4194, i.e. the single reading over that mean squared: 0.0202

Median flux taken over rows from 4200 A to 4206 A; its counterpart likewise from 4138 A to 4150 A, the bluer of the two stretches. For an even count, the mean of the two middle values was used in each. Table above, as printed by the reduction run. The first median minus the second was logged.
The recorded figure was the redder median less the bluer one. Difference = 0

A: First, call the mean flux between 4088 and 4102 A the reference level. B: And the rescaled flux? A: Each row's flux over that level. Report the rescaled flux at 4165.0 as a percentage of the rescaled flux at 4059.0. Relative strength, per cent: 111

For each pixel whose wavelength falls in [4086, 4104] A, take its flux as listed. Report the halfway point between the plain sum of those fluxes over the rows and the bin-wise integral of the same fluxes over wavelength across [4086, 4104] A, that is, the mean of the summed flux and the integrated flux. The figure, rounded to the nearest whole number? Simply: 815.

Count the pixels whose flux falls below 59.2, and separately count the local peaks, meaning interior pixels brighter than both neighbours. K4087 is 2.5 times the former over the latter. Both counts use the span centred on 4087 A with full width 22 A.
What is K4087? 3.1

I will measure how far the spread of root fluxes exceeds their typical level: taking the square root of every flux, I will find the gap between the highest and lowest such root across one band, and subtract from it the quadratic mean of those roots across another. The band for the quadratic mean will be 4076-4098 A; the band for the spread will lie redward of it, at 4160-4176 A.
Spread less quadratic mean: -7.35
